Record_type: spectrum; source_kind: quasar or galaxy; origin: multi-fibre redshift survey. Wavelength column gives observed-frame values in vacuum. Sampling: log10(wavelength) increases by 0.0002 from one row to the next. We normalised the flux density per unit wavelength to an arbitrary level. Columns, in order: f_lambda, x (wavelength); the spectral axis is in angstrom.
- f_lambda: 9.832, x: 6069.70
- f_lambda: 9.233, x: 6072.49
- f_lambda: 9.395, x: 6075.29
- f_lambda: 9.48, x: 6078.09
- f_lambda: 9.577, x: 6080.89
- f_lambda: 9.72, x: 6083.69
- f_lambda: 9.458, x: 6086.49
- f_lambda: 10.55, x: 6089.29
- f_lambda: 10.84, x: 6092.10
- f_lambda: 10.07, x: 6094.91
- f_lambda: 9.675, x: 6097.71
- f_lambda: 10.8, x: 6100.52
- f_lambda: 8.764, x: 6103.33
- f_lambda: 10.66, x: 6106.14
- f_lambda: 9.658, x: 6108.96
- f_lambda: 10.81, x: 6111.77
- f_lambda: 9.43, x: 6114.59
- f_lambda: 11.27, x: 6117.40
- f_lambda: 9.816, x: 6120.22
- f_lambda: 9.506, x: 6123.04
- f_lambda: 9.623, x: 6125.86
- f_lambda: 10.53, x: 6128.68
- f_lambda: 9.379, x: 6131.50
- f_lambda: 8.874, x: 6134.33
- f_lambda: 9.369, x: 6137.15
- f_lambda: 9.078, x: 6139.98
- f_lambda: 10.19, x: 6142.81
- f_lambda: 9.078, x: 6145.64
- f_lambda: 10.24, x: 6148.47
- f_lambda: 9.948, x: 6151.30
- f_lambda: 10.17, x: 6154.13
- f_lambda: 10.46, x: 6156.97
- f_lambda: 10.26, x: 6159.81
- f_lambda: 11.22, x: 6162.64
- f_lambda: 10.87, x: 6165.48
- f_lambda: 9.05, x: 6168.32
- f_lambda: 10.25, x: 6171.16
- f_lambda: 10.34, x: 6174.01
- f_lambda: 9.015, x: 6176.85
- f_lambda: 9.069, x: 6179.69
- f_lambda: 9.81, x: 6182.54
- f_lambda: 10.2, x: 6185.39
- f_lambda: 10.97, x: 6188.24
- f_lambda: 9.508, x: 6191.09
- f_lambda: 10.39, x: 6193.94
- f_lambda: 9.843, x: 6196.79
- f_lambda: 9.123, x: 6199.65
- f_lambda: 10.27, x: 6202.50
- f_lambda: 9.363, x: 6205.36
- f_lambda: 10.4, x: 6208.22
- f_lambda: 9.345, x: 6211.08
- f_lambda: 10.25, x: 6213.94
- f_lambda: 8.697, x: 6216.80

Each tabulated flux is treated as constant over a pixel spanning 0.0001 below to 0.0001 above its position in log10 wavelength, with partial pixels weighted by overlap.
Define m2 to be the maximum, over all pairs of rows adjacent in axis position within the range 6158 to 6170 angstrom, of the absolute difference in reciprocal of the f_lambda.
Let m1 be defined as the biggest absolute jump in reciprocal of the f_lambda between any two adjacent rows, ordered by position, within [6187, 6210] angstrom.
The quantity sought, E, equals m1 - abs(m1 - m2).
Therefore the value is 0.0095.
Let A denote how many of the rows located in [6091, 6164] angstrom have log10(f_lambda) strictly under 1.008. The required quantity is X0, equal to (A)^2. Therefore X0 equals 225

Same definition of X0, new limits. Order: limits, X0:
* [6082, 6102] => 16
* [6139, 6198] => 100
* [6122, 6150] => 49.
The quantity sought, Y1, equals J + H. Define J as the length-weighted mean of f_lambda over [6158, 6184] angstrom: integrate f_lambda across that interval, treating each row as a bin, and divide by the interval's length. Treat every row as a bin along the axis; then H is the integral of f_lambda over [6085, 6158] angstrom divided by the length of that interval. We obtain 19.9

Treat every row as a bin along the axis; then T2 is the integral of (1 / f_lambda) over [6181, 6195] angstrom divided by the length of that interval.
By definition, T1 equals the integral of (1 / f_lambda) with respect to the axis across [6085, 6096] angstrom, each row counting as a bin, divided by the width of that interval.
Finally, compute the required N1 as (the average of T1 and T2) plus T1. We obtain 0.196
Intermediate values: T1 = 0.0980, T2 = 0.099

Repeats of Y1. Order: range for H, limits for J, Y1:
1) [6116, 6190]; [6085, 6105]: 20.0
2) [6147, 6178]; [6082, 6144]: 20.1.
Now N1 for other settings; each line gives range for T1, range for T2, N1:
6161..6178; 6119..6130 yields 0.200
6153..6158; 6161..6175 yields 0.194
